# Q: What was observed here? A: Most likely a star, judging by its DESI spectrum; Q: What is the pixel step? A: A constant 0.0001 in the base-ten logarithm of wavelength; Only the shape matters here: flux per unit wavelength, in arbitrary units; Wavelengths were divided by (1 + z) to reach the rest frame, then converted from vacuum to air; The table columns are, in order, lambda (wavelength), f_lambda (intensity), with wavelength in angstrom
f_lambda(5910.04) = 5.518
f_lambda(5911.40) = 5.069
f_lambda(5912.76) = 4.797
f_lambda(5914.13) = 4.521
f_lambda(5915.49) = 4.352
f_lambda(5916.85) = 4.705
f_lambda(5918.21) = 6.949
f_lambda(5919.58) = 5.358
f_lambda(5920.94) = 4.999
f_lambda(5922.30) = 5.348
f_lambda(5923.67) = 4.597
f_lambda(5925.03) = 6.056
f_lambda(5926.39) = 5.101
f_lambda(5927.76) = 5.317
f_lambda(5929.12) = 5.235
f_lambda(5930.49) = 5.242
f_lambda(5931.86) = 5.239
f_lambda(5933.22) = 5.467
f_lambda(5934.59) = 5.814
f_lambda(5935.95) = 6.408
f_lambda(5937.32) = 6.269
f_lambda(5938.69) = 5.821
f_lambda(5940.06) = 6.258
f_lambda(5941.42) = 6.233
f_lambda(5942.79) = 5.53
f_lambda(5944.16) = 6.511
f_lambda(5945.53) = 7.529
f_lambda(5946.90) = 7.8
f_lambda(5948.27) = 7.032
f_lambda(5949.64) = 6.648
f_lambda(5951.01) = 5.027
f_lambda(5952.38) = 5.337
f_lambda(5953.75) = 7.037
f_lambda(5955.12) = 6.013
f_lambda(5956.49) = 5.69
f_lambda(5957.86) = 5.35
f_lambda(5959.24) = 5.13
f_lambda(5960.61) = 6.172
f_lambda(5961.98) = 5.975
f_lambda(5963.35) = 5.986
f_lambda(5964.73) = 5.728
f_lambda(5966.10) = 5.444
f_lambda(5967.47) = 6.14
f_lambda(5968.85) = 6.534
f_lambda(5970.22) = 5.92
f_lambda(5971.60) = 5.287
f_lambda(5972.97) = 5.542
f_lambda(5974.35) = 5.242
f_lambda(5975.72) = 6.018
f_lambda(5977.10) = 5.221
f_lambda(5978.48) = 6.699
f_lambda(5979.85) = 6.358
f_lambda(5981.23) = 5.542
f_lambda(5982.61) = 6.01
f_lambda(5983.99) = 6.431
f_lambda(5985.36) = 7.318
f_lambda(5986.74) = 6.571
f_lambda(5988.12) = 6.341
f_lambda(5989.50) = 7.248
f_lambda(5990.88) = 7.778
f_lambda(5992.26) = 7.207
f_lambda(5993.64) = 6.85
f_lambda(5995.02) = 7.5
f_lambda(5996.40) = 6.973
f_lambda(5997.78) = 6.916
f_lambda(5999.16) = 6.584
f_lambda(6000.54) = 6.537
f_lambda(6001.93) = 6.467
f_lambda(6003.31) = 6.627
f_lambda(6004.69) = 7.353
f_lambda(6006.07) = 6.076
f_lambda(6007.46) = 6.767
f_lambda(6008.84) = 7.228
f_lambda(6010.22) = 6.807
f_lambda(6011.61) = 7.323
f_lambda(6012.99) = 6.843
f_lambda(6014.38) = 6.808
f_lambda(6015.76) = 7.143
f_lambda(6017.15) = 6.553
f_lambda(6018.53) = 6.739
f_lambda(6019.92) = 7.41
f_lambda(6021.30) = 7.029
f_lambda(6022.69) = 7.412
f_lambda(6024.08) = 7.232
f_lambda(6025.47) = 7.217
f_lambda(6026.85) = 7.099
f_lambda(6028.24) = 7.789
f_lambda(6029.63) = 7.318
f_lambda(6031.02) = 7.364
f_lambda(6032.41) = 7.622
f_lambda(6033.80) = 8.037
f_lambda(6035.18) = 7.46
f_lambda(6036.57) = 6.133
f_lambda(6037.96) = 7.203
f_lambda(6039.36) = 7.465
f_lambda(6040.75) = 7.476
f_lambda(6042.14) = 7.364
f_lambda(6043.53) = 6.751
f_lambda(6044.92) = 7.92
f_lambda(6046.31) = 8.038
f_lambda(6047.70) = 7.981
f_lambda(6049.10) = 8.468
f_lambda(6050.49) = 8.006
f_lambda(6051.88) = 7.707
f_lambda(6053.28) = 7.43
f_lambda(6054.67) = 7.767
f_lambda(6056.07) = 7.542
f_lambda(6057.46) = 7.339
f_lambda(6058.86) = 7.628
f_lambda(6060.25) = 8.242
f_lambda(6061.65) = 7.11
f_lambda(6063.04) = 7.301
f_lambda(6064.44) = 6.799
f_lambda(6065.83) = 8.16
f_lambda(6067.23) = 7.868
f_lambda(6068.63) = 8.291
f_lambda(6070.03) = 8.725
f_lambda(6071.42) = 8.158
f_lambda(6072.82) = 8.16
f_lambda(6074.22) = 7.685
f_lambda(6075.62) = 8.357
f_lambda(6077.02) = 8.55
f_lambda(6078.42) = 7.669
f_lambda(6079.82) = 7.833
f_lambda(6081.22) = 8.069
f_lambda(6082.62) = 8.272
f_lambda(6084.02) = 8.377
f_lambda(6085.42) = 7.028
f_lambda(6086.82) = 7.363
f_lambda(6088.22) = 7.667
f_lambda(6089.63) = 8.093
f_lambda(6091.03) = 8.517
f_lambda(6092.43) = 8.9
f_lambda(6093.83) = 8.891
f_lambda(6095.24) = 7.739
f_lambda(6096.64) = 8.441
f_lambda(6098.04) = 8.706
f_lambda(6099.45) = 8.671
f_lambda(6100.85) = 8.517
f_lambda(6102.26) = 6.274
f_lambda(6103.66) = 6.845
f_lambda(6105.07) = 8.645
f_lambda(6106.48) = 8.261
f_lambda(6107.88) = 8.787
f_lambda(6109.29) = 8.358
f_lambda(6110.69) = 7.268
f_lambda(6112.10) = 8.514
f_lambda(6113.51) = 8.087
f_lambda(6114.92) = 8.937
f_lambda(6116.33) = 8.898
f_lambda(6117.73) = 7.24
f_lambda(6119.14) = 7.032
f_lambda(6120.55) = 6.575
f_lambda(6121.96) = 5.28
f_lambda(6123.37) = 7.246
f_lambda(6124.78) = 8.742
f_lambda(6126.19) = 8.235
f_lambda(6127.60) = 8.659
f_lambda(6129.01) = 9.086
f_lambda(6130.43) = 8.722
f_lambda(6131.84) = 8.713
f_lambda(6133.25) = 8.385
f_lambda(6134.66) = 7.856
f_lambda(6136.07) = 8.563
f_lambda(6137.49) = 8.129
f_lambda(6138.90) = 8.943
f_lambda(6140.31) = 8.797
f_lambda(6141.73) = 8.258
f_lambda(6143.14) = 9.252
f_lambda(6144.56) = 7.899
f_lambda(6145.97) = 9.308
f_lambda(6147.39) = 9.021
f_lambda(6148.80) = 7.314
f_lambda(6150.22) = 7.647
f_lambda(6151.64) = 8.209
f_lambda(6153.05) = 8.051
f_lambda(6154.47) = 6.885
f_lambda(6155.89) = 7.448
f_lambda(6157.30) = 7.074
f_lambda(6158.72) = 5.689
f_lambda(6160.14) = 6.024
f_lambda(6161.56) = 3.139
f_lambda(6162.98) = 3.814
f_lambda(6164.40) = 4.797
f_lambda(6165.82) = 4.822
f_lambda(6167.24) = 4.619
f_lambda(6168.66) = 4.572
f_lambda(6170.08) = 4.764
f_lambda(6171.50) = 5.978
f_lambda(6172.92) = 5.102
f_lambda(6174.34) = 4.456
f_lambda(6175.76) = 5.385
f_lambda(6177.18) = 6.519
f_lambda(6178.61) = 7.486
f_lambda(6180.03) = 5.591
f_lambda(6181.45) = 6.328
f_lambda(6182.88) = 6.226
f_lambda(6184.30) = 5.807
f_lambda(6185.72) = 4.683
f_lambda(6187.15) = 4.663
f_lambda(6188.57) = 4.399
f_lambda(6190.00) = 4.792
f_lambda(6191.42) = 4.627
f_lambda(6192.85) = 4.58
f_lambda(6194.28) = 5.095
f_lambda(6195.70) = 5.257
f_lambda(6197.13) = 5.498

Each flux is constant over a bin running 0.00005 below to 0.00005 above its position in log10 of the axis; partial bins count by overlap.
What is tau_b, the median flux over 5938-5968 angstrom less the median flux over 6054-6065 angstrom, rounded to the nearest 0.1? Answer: -1.4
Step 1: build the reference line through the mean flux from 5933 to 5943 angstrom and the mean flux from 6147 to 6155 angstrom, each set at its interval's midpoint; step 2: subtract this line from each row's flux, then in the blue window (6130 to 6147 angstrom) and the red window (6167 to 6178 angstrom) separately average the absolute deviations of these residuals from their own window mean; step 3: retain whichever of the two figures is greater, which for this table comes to 0.57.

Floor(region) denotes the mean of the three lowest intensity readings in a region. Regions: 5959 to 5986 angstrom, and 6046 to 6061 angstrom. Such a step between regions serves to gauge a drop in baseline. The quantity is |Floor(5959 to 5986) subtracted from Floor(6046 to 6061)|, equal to 2.2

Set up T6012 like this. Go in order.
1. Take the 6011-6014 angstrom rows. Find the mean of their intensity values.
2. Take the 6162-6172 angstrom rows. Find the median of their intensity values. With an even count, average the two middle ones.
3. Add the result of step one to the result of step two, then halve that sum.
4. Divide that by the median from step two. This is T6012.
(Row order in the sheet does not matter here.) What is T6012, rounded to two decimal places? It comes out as 1.24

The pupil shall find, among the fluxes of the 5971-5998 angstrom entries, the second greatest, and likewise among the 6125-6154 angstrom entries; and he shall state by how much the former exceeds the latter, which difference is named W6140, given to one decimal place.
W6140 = -1.8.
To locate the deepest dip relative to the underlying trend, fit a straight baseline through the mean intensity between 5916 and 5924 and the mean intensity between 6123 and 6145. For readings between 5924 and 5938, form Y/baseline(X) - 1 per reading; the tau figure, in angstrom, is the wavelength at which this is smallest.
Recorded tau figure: 5926.39 angstrom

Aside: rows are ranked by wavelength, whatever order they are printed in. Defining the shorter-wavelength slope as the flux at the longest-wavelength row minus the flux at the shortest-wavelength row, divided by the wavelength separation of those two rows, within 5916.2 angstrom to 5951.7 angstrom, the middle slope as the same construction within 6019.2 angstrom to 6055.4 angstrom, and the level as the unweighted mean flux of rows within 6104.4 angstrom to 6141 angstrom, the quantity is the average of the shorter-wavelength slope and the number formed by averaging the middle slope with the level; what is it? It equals 2.05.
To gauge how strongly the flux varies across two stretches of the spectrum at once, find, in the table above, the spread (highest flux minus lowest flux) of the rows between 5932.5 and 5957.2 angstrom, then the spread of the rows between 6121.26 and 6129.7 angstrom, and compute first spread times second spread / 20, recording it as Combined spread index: 0.53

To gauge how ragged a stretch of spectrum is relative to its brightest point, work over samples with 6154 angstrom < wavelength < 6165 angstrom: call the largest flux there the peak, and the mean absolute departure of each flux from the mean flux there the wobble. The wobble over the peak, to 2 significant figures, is 0.17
